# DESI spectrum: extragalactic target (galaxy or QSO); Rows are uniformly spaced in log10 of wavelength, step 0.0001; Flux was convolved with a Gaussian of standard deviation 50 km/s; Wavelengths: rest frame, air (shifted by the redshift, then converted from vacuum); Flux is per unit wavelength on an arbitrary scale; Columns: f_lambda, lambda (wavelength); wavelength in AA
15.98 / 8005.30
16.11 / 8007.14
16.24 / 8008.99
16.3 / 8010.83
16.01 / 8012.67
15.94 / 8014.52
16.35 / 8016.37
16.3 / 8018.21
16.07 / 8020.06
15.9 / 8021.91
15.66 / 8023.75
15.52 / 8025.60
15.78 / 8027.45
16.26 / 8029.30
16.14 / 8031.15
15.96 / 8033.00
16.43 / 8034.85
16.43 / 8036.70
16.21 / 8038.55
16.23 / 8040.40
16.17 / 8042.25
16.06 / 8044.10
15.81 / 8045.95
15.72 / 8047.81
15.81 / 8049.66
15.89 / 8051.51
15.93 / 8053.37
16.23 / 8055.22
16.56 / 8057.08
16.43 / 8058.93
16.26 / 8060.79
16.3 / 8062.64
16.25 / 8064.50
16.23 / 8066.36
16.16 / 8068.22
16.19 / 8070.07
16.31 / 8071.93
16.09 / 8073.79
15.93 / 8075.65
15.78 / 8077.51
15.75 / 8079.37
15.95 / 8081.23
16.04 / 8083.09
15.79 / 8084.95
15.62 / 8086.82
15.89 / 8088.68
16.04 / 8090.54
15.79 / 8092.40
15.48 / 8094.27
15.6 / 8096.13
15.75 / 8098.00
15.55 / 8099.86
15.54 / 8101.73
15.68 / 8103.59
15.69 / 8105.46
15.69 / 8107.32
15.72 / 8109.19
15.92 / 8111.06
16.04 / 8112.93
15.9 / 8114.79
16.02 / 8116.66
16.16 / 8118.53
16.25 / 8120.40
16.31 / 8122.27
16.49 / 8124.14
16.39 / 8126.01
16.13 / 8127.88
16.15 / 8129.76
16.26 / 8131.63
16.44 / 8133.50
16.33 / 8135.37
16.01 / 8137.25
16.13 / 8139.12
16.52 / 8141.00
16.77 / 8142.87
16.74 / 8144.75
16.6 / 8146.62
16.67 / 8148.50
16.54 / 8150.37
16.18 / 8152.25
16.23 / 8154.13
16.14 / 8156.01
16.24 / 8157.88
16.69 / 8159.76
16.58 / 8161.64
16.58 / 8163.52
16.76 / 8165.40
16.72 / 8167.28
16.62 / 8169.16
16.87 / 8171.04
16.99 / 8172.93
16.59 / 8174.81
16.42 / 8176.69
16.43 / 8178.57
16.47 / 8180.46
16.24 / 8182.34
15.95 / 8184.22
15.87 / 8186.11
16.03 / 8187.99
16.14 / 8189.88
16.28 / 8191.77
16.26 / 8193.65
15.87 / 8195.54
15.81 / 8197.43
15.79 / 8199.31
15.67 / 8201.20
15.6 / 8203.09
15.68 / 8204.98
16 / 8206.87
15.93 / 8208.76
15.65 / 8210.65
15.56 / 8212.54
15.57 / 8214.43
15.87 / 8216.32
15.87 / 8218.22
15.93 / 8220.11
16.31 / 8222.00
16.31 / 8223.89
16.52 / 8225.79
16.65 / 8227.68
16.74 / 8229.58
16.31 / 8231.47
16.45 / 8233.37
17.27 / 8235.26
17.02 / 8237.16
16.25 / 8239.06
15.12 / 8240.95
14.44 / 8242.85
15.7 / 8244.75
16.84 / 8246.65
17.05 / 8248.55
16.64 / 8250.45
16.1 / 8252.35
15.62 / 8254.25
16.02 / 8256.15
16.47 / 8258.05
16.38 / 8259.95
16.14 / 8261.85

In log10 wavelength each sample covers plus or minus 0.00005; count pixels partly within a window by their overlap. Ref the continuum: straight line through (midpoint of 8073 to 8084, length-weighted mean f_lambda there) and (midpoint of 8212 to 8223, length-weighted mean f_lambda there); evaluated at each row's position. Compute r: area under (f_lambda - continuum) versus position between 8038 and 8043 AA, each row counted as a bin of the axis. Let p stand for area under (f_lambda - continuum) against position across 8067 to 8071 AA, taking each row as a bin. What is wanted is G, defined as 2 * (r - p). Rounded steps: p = 1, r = 1.3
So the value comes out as 1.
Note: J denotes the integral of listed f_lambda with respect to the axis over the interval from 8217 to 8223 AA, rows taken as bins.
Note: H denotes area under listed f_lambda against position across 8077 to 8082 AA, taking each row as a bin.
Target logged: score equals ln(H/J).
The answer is -0.20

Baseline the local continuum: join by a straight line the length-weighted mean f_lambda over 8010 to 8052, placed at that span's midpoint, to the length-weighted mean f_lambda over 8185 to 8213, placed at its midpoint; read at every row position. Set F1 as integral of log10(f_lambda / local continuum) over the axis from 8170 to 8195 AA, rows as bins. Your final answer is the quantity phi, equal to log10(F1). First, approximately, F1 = 0.30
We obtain -0.5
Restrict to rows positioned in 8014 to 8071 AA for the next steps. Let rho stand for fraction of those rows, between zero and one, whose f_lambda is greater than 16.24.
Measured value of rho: 0.3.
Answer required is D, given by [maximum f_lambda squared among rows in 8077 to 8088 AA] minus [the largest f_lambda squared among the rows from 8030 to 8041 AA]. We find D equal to -13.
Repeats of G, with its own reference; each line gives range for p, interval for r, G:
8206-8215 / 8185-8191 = 4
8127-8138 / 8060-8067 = -2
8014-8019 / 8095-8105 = -8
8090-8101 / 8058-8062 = 8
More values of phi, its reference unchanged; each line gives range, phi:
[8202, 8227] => -1.5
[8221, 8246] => -0.6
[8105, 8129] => -1.2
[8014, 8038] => -2.2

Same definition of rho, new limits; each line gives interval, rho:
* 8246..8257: 0.5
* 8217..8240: 0.8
